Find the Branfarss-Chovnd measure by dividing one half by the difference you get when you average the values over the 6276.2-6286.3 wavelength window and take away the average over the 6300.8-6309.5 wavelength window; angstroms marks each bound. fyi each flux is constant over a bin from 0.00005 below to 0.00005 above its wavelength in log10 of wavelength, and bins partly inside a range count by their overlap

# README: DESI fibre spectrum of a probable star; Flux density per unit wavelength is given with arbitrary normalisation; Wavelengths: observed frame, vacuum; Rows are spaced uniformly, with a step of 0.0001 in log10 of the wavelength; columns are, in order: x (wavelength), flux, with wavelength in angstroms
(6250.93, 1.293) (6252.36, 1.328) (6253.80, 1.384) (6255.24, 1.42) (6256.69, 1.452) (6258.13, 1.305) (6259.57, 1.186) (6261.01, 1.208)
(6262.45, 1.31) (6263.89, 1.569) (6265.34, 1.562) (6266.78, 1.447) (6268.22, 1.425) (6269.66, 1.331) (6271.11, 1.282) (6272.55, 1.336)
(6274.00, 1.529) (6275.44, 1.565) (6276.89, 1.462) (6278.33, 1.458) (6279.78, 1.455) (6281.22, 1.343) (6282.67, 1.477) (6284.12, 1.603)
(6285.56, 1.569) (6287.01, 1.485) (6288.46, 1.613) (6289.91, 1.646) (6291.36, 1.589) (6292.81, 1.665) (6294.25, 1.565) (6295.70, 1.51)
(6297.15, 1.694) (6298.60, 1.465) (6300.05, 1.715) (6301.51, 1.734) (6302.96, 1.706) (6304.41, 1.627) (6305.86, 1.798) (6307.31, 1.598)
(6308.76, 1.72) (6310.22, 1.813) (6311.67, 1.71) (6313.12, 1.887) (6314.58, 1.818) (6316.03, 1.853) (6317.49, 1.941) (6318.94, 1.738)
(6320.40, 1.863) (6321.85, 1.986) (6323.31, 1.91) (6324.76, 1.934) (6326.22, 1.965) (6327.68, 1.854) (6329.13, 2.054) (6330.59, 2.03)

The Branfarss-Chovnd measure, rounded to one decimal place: -2.3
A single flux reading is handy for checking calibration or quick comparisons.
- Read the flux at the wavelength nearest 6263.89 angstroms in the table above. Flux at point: 1.569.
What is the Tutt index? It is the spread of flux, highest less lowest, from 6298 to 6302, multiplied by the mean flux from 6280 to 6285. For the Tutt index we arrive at 0.40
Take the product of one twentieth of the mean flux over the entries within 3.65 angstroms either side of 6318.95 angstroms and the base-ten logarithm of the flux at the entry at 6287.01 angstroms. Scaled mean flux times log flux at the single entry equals 0.016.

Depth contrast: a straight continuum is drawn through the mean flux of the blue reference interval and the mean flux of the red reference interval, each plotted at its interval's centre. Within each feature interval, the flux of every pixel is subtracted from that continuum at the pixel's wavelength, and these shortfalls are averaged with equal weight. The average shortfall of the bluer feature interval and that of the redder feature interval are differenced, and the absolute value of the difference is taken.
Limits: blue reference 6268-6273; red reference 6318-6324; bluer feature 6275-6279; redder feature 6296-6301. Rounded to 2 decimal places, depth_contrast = 0.10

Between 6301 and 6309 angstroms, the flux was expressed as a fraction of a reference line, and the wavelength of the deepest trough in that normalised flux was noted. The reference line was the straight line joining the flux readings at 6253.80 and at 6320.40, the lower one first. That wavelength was 6307.31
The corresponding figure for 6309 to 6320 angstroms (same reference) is 6318.94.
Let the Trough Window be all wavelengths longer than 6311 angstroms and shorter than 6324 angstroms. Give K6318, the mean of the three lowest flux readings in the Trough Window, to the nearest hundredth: 1.76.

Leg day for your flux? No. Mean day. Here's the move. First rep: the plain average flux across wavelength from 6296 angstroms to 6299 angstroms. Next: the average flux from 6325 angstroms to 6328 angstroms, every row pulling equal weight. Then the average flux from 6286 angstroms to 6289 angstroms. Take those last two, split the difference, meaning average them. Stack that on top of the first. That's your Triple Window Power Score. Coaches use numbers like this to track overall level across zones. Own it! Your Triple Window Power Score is 3.31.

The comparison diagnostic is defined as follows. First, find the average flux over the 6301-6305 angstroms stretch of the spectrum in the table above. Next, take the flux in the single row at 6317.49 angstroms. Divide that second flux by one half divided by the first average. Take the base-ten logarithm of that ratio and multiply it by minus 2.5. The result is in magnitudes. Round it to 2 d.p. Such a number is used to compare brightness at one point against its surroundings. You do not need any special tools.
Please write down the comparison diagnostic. -2.04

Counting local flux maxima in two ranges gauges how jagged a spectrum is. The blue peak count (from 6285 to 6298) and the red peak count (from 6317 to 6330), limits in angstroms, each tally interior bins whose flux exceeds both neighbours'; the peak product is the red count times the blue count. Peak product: 4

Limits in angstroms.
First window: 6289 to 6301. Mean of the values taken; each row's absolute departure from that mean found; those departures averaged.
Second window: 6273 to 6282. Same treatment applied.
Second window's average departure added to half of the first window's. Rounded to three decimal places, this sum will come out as 0.089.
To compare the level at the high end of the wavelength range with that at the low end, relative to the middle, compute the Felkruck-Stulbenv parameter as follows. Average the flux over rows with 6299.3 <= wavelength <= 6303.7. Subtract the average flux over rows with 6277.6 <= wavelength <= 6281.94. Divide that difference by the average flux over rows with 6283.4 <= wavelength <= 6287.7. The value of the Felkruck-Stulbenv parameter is 0.19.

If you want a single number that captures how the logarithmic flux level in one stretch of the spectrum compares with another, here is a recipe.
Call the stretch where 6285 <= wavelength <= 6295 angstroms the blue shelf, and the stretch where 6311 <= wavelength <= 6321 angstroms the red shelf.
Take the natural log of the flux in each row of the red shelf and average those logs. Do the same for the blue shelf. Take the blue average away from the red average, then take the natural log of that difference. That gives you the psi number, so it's -1.97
